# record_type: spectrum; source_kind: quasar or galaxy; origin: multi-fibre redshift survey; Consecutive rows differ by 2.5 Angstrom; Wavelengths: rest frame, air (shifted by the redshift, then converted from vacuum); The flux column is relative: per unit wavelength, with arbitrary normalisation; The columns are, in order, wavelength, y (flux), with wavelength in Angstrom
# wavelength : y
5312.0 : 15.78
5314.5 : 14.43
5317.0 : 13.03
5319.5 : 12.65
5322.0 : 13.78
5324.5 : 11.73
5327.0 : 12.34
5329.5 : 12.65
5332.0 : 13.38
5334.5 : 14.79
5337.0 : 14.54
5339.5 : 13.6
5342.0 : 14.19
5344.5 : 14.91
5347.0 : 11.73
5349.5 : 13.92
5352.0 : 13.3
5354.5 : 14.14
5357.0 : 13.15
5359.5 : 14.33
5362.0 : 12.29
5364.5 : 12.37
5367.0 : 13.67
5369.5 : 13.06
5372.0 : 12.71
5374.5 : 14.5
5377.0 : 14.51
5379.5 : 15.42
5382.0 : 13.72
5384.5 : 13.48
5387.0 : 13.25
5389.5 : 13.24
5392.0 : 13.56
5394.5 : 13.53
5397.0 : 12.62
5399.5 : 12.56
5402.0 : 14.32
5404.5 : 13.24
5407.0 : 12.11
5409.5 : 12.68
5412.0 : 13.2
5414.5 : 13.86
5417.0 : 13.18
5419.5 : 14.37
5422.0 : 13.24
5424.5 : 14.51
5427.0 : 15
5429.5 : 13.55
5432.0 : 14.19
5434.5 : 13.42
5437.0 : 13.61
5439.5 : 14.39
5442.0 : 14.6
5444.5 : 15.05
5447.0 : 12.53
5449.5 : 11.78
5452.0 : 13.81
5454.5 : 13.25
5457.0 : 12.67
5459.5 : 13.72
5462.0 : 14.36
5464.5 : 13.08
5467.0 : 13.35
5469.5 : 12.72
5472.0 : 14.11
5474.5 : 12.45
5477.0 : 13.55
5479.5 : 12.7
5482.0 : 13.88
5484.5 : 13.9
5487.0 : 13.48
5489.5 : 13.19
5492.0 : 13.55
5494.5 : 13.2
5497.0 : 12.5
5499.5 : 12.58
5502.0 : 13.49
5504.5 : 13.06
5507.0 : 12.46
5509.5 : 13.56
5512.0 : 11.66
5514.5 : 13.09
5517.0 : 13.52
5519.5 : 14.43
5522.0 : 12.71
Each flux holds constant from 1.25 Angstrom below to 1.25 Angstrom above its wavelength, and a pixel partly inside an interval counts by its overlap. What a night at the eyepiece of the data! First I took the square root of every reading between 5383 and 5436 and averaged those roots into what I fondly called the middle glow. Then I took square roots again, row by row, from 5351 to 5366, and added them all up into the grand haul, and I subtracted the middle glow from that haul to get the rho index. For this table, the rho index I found 18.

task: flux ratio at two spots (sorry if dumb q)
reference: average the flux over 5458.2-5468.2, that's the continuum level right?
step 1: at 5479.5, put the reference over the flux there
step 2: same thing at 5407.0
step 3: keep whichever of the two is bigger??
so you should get 1.13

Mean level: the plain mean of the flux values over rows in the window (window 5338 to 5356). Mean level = 13.7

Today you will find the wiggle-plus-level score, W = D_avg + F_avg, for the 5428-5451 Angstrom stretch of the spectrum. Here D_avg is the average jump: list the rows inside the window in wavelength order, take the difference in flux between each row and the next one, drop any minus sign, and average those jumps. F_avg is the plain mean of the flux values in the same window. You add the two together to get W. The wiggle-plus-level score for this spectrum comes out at 14.5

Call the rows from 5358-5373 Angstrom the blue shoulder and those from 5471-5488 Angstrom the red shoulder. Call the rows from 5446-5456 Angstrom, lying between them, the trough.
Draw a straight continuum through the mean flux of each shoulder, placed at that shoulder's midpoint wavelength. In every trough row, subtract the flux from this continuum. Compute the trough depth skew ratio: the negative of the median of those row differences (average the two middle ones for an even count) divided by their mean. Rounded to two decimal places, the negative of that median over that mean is -0.91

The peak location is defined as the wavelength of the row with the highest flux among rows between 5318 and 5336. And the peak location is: 5334.5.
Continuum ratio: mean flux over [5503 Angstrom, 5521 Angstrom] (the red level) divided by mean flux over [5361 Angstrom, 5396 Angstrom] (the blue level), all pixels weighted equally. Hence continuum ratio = 0.97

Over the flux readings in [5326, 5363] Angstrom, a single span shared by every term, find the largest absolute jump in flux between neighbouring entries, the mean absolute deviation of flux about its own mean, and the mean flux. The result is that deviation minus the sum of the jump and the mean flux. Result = -15.9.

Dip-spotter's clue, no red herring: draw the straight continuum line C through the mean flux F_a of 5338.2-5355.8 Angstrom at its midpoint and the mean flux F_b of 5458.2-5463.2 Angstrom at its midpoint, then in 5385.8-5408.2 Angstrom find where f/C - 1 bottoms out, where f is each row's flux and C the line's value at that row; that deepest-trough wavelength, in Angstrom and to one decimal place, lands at 5407.0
